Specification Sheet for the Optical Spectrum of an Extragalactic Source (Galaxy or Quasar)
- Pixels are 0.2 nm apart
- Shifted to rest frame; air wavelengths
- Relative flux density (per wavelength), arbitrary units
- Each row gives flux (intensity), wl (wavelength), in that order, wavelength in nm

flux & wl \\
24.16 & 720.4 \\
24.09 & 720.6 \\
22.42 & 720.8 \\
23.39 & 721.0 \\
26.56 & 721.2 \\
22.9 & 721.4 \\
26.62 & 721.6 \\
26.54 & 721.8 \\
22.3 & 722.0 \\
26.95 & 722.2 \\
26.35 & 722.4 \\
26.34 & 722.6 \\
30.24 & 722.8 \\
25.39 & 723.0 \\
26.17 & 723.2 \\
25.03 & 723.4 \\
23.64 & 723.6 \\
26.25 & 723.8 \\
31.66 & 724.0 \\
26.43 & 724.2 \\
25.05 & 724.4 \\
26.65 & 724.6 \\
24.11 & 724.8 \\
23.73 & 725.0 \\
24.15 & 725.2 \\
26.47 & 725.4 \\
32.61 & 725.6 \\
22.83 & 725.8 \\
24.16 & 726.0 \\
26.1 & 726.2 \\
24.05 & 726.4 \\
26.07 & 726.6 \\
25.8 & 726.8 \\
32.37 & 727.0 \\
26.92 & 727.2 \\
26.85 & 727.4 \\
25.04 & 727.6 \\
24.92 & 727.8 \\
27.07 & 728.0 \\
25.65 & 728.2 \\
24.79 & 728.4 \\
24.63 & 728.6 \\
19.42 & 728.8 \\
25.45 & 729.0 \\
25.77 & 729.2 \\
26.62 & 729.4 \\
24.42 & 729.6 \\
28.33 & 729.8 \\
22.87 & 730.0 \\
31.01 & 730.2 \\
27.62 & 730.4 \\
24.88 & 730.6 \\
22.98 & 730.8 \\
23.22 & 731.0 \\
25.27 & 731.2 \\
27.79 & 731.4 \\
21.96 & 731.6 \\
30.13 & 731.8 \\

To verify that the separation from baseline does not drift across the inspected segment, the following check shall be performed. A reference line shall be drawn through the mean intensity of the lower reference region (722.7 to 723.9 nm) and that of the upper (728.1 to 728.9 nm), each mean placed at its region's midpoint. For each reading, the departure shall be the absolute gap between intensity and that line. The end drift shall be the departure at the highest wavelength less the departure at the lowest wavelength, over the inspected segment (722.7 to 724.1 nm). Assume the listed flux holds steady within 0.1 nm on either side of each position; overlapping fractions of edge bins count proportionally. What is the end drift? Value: 2.0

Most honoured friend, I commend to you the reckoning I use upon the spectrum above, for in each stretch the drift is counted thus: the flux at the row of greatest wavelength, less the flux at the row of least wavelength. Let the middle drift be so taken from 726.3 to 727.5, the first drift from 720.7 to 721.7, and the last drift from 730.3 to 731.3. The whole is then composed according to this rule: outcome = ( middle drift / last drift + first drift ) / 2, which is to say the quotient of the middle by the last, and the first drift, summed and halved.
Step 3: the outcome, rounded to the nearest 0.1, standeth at 1.5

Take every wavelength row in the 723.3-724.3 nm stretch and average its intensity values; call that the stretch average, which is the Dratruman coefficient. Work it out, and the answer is 26.6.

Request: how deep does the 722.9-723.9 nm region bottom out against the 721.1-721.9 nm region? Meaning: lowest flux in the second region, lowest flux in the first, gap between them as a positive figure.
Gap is 0.74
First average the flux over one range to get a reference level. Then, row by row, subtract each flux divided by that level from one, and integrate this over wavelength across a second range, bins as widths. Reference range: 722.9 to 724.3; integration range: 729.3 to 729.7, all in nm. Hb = 0.013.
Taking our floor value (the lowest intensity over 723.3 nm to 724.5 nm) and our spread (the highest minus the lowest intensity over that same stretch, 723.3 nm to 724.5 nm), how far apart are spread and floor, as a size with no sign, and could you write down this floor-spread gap 16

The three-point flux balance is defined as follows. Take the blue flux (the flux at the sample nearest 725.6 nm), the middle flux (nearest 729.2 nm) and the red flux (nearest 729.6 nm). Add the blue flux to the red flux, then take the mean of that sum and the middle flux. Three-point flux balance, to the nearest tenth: 41.4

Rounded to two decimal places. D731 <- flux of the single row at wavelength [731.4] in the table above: 27.79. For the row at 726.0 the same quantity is 24.16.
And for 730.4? 27.62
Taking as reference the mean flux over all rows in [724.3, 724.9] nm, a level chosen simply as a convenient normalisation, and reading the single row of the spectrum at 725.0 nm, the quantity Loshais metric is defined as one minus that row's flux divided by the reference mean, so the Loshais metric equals 0.06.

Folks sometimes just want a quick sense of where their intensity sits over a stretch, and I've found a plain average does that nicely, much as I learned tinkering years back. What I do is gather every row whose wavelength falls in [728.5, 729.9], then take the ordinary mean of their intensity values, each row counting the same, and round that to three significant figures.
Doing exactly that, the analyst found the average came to 24.9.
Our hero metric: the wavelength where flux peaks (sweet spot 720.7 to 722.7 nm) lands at 722.2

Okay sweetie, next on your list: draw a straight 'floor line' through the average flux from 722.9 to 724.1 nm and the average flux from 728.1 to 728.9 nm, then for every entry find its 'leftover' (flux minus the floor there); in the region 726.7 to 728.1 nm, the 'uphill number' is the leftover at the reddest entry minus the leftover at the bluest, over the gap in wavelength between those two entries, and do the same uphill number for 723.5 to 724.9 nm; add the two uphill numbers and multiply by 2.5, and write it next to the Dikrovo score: 6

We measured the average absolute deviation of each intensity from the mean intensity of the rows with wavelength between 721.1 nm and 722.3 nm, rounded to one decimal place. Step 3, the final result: 1.8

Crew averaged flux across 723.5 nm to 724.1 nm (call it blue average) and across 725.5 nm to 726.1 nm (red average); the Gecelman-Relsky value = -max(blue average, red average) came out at -27.2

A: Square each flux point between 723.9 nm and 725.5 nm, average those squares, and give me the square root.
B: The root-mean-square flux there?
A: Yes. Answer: 26.1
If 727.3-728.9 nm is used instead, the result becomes 24.9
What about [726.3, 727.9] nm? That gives 26.6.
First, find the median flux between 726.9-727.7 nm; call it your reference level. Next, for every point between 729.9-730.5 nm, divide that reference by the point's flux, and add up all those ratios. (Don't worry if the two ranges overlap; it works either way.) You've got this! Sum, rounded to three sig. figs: 3.02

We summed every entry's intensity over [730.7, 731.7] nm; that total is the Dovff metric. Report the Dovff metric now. 121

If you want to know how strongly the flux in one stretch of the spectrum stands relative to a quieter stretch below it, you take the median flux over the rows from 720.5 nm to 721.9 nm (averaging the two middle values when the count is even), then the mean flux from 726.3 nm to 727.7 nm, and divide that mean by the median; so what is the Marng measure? 1.11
